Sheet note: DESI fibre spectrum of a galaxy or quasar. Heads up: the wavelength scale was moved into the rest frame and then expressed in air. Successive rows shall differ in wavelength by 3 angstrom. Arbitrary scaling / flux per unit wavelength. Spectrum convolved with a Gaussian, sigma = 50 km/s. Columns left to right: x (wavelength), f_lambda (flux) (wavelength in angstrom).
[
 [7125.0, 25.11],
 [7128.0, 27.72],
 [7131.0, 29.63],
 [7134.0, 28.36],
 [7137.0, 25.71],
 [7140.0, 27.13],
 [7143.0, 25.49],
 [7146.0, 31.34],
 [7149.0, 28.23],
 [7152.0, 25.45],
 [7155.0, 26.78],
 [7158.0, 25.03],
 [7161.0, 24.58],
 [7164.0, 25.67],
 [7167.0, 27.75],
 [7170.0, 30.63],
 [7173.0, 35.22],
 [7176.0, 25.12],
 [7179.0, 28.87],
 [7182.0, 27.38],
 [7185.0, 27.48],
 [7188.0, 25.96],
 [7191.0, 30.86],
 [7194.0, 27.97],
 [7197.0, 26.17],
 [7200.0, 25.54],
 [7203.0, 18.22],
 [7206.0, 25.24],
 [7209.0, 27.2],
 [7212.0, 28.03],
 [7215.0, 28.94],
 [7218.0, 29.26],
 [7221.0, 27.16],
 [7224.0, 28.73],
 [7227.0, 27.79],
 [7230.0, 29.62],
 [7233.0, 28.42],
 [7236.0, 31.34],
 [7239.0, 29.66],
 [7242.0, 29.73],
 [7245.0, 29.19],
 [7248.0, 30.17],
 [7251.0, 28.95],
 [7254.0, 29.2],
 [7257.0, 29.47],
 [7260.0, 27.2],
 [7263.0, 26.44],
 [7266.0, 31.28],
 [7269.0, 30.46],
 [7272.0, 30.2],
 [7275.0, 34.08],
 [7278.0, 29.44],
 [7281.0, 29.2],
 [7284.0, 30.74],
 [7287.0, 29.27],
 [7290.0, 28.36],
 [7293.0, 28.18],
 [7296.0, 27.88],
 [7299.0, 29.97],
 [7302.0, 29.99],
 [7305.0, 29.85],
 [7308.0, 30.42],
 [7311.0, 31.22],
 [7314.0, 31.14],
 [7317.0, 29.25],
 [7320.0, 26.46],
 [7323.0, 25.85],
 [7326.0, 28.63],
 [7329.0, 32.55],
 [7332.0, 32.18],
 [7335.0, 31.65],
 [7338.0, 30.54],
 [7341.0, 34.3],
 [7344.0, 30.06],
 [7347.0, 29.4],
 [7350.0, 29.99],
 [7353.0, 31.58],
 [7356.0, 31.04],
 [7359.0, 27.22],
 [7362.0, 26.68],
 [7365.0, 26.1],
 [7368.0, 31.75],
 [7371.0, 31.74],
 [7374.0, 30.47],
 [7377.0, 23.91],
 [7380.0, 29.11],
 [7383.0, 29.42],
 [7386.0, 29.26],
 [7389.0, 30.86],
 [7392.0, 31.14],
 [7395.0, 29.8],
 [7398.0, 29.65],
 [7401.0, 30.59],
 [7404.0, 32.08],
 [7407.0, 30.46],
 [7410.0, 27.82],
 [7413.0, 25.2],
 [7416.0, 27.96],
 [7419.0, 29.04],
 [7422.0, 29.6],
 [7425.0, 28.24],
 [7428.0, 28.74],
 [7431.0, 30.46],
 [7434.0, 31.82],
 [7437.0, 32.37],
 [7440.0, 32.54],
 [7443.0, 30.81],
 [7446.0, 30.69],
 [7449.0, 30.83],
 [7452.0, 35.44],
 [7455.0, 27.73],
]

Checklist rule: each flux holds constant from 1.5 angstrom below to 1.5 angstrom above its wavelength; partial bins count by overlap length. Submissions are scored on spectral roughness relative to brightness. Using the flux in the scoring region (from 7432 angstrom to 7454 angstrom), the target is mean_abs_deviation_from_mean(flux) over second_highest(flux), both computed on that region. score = 0.036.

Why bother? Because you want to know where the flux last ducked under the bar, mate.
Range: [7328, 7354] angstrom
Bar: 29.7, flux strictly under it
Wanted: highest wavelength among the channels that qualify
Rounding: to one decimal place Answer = 7347.0 angstrom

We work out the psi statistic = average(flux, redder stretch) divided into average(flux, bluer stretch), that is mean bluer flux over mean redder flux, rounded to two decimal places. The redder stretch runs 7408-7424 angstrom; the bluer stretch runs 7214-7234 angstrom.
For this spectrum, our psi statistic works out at 1.02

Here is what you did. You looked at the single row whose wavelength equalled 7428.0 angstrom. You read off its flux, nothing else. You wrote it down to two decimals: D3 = 28.74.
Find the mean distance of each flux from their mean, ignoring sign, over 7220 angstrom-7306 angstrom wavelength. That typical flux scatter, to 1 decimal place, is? 1.1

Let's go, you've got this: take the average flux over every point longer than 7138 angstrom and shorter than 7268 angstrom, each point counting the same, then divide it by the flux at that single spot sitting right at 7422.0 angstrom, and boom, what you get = 0.943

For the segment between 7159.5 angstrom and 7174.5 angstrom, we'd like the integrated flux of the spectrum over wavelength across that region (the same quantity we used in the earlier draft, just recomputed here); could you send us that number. 432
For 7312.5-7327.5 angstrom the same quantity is 424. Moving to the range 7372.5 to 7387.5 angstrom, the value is 427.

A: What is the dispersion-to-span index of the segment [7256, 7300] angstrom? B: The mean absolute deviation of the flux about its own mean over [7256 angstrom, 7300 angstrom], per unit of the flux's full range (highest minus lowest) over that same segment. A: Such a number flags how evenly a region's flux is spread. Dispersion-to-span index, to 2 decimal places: 0.17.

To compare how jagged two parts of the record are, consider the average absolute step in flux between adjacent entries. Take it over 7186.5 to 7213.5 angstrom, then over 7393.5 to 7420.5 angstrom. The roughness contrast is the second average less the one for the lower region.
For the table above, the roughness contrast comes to -1.8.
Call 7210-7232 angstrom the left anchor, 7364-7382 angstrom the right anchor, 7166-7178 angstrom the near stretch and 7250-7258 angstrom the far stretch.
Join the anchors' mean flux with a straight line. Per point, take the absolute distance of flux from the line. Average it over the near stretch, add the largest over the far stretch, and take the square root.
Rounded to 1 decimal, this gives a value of 2.0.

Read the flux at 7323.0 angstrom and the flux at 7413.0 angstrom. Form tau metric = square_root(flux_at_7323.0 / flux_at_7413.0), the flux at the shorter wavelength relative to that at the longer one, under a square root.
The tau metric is 1.01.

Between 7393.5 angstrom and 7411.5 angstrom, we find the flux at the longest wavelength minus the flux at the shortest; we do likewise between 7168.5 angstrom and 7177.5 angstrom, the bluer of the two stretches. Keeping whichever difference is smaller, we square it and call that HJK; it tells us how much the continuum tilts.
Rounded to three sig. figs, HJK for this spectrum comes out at 30.4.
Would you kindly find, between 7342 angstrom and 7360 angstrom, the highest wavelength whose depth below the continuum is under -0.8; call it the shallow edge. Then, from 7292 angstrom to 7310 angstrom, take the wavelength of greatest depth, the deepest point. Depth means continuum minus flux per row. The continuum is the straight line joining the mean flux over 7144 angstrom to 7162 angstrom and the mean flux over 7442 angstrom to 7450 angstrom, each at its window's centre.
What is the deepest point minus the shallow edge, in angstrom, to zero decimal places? -60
